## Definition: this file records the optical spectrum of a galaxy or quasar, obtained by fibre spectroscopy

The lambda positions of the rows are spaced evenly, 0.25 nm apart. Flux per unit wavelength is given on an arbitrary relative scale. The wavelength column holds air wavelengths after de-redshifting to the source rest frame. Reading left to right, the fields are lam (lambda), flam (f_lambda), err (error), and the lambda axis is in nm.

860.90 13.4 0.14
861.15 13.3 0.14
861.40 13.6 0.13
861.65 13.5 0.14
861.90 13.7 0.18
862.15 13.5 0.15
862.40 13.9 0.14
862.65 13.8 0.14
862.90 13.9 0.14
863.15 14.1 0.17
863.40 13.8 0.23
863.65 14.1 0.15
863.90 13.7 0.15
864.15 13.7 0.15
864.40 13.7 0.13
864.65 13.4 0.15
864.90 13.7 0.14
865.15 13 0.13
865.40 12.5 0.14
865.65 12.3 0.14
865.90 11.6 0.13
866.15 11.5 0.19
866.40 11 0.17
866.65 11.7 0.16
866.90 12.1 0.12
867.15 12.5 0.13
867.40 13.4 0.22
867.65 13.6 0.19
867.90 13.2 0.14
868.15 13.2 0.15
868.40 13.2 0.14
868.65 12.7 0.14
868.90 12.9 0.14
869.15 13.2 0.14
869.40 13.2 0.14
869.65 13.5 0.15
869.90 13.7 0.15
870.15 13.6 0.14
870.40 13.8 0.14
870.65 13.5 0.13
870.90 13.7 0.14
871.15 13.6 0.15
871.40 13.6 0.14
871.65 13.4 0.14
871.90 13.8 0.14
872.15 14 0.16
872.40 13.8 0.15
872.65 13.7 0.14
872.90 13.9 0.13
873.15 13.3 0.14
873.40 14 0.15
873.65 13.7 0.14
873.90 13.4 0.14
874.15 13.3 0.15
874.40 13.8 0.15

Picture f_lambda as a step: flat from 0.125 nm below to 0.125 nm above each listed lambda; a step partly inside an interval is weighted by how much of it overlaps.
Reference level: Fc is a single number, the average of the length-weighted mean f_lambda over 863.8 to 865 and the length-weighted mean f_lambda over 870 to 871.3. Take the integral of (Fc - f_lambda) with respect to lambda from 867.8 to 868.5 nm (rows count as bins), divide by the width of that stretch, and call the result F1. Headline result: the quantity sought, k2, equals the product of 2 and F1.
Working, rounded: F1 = 0.44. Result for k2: 0.9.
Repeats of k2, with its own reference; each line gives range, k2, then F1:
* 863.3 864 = -0.5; -0.24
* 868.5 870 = 0.9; 0.45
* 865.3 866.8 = 3.8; 1.88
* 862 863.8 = -0.5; -0.23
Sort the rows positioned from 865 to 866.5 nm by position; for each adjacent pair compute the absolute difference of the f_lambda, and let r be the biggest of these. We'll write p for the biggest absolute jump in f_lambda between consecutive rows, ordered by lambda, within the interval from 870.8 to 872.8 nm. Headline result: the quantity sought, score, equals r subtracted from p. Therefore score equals -0.3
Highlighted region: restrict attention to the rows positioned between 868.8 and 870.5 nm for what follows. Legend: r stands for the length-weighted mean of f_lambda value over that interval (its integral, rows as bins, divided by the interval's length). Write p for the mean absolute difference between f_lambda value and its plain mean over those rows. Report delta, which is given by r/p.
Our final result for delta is 50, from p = 0.27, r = 13.4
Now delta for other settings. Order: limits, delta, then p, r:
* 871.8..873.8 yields 88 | 0.16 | 13.8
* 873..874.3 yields 55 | 0.25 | 13.6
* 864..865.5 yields 34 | 0.39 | 13.4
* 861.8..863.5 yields 106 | 0.13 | 13.8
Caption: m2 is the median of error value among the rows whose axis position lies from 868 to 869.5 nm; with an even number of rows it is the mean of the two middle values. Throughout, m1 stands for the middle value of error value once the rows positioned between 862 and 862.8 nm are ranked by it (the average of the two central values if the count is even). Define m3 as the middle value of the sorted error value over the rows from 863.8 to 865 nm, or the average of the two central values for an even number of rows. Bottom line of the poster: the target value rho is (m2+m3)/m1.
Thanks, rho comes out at 2.07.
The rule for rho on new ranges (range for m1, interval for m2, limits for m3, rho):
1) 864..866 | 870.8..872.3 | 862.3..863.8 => 2.04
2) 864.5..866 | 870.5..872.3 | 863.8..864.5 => 2.07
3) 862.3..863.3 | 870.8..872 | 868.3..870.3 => 2.00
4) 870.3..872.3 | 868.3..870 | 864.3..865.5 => 2.00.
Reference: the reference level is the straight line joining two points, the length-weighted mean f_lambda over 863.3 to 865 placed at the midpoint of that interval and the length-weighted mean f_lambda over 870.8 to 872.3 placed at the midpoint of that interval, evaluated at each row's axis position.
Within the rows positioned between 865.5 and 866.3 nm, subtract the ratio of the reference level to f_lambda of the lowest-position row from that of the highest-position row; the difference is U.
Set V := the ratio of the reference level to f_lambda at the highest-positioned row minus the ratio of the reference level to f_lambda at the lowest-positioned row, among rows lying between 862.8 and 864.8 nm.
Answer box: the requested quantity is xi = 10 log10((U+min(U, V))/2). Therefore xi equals -12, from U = 0.08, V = 0.036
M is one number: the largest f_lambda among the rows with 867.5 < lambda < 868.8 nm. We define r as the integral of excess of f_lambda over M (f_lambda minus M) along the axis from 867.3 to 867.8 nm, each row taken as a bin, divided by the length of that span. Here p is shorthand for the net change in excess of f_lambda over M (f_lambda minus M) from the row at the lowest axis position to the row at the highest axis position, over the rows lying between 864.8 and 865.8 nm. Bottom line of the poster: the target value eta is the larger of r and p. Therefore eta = -0.11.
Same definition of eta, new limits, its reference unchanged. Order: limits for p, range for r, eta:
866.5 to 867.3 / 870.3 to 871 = 0.80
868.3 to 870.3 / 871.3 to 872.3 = 0.40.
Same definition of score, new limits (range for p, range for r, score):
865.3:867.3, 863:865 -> 0.3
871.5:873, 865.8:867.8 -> -0.5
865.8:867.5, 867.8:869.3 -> 0.4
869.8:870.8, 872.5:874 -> -0.4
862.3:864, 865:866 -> -0.3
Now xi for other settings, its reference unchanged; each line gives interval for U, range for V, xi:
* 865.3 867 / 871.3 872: -20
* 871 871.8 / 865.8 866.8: -27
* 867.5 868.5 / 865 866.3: -15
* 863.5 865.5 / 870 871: -12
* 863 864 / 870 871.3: -19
